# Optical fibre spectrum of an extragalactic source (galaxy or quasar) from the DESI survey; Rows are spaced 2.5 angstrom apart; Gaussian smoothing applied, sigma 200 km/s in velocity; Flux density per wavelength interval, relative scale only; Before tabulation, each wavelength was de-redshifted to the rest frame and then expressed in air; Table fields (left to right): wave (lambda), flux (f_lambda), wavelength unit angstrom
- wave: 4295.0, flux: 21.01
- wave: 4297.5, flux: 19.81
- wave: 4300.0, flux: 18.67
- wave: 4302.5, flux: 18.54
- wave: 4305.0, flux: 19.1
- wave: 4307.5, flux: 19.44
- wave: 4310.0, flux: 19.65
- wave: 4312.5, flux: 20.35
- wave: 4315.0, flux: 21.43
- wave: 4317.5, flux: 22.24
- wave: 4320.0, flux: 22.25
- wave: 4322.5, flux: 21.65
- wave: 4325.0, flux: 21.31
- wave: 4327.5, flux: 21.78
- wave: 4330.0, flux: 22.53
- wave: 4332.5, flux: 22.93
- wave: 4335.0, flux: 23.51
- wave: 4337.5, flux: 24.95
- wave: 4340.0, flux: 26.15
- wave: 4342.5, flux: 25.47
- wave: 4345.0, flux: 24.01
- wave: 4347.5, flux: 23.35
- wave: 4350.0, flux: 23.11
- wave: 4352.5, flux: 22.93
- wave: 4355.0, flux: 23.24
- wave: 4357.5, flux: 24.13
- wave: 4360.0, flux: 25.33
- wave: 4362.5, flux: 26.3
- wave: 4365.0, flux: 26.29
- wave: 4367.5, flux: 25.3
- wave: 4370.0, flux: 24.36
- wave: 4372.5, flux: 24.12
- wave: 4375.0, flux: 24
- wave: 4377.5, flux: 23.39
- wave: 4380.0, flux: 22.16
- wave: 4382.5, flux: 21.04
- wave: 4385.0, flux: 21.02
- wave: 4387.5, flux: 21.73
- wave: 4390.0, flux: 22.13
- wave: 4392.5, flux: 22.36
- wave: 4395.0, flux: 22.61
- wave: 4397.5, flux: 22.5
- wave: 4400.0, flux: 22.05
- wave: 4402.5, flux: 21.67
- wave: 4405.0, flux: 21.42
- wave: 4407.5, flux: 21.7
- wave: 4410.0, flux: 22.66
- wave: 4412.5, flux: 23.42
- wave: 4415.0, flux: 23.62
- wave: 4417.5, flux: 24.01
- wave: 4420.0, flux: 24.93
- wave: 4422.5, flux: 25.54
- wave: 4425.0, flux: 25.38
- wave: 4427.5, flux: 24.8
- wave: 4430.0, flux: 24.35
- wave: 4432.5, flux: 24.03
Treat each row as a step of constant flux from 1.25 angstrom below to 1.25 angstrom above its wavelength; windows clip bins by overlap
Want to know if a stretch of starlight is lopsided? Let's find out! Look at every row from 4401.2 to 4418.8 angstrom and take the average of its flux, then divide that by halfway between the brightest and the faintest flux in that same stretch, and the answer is 1.00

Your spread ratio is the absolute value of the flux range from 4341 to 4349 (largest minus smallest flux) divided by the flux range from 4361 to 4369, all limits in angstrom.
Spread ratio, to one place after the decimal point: 2.1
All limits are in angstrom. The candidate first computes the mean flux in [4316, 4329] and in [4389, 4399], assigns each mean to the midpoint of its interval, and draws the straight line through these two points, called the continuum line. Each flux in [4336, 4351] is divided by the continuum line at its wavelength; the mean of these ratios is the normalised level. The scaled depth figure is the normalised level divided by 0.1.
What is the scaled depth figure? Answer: 11.1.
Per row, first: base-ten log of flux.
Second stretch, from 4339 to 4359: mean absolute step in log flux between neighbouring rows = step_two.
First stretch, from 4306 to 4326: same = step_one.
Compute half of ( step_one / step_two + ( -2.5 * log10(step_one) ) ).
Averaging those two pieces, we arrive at 2.93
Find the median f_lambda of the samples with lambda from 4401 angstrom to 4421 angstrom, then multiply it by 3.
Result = 69.1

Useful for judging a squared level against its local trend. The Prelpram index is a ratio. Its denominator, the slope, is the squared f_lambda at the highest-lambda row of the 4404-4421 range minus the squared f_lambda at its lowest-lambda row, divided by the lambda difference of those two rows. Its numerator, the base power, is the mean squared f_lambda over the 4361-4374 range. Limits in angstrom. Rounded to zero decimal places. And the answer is 59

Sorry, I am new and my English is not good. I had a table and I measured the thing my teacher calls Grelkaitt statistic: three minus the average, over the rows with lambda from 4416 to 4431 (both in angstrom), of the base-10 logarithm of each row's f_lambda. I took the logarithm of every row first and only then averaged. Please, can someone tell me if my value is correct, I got 1.61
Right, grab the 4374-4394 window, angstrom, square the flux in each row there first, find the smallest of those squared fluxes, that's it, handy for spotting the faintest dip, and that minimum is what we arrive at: 442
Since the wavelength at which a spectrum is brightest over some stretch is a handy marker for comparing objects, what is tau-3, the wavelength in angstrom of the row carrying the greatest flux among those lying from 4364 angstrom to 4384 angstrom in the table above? 4365.0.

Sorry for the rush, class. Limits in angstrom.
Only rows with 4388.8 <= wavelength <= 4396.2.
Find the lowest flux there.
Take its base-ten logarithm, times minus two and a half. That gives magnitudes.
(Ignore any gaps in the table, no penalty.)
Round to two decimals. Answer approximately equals -3.36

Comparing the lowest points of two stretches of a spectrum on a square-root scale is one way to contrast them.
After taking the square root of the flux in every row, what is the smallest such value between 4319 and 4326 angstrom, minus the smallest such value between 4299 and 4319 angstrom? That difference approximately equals 0.31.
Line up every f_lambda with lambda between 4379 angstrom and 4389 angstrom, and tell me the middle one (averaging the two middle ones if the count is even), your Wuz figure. 21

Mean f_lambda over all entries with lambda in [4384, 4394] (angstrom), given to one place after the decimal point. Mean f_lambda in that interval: 21.8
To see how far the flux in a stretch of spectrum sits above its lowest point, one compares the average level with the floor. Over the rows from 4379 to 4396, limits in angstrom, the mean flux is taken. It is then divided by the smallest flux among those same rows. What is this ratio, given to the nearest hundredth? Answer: 1.04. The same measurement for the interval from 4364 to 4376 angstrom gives 1.03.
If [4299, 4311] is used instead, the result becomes 1.03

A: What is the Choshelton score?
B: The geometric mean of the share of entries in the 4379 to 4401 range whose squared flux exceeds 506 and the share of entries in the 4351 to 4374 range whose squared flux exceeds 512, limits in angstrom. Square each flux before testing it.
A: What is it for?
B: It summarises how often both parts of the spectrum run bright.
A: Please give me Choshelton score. 0.47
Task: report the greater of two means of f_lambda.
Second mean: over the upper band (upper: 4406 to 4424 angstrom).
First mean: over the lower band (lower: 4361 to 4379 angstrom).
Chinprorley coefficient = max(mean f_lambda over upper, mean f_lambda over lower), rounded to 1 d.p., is 24.8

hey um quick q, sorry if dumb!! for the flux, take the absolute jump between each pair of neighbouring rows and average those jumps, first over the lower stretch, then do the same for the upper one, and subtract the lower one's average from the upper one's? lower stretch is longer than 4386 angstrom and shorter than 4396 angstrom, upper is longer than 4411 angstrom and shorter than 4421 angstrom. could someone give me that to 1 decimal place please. 0.2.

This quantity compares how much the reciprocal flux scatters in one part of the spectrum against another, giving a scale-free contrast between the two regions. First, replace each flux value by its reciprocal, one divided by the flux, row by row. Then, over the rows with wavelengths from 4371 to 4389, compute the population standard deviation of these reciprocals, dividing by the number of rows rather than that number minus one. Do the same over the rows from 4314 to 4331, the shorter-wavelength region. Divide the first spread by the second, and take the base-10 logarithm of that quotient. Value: 0.44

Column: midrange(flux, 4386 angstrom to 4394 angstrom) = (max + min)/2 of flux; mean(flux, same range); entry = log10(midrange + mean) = 1.64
